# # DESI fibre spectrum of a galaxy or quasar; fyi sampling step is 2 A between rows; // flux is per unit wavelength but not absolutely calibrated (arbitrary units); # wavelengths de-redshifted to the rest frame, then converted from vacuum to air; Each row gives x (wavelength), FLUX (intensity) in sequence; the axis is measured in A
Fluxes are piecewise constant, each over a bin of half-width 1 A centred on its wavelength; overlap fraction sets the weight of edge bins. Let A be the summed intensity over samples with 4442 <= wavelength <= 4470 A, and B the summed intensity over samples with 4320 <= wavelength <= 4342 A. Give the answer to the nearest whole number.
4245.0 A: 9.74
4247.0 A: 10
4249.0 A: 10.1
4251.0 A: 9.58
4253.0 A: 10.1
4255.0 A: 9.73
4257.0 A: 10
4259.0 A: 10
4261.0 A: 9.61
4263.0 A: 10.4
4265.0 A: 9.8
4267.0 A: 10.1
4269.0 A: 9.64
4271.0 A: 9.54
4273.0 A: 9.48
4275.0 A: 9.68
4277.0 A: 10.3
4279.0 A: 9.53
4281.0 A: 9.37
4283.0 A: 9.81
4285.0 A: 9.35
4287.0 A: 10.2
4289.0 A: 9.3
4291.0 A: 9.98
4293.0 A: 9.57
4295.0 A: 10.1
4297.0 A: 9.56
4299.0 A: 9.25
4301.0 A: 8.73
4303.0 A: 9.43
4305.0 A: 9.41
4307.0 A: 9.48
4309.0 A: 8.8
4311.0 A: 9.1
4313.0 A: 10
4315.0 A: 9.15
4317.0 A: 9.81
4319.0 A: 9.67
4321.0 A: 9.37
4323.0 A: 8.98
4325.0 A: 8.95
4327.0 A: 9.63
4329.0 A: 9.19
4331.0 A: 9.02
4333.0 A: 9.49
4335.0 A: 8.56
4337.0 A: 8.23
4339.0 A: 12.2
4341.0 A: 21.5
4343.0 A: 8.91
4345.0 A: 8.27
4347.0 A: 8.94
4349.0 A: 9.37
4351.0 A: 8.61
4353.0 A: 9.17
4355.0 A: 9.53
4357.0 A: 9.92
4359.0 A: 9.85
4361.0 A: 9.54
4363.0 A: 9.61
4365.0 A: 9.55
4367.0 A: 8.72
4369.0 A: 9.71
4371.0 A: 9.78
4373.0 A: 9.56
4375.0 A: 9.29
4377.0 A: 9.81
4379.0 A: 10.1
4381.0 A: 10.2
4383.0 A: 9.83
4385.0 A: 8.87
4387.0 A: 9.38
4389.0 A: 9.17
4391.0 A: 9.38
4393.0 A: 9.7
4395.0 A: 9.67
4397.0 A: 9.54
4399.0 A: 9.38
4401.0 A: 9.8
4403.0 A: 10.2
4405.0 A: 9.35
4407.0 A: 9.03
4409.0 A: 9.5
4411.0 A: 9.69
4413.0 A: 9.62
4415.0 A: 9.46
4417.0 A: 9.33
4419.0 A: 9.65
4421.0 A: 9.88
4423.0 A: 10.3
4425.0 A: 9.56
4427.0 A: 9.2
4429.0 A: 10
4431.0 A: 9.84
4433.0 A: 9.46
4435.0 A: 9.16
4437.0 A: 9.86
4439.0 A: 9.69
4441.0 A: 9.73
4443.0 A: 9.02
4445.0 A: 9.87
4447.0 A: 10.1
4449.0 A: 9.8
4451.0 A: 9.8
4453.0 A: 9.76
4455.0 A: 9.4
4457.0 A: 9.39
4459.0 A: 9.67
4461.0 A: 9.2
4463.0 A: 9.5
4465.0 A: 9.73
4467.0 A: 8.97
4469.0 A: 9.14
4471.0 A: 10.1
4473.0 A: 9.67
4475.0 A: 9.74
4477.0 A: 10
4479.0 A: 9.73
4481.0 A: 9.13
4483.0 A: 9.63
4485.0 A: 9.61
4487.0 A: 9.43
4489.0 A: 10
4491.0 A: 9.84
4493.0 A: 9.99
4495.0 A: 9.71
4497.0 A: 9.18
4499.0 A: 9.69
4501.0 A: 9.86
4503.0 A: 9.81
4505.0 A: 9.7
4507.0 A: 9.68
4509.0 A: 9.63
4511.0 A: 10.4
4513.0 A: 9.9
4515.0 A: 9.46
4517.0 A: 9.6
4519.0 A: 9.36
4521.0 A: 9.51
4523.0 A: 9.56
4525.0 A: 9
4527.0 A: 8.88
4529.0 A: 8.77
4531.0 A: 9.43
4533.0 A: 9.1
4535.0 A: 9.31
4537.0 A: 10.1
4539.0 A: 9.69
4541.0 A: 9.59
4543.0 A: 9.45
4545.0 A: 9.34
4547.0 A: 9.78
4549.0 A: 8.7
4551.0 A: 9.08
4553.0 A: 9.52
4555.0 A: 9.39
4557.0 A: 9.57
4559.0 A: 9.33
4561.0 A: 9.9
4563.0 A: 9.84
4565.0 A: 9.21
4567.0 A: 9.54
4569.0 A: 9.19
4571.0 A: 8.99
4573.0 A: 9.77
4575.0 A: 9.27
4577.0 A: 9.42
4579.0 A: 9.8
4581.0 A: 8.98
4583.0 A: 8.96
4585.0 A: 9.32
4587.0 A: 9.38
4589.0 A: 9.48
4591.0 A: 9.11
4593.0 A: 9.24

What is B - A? -18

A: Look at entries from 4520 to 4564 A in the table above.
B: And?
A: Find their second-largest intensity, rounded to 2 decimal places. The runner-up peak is 9.90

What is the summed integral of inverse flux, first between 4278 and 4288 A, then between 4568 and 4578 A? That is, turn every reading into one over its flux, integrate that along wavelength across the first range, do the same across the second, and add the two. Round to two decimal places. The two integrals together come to 2.11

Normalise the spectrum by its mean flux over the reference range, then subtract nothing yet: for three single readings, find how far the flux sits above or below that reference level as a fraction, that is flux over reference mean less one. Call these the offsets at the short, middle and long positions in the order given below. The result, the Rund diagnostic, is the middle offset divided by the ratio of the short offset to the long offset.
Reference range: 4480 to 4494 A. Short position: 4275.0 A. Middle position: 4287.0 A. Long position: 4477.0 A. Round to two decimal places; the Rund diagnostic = 1.02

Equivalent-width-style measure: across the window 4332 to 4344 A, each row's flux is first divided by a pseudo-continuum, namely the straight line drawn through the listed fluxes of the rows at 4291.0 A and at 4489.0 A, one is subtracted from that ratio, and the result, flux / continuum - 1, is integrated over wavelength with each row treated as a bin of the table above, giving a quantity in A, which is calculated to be 1.8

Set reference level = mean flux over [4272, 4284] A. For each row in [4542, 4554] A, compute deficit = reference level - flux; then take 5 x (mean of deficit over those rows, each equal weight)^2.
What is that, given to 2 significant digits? 0.73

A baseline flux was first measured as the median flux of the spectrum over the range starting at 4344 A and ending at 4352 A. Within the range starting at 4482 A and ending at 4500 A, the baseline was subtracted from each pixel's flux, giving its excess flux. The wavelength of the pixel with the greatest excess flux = 4489.0 A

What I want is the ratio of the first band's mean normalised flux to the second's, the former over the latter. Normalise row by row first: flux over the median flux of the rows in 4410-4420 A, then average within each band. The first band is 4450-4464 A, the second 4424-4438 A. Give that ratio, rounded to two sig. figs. 0.99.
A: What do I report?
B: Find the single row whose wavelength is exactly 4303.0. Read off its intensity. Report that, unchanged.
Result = 9.43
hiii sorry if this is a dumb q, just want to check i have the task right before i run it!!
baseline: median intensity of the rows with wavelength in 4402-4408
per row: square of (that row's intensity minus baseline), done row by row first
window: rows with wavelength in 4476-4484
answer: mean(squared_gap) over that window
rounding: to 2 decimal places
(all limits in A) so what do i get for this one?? 0.17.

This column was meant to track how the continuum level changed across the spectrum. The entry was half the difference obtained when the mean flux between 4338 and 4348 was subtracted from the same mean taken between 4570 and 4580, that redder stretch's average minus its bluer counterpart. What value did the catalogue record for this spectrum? -1.3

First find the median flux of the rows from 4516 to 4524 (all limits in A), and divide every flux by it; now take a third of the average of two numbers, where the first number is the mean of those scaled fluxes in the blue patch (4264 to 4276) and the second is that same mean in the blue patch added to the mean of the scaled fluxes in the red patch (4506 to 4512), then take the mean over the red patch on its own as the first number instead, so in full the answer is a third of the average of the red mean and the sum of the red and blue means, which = 0.516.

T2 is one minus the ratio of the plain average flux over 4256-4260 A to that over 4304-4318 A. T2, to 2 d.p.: -0.06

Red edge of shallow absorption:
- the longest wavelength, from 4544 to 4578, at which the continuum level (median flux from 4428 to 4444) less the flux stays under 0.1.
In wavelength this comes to 4573.0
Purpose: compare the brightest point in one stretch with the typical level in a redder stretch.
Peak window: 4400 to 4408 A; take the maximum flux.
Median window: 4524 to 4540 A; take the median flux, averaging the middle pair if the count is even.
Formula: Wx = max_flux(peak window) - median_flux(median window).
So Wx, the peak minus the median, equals 1.0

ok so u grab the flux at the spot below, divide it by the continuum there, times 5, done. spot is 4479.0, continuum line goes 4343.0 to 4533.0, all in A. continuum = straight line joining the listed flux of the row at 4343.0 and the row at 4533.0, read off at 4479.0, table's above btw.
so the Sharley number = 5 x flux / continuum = 5.38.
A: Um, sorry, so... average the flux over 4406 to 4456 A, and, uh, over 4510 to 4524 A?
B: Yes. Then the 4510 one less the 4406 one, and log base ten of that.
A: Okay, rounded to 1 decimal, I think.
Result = -1.3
